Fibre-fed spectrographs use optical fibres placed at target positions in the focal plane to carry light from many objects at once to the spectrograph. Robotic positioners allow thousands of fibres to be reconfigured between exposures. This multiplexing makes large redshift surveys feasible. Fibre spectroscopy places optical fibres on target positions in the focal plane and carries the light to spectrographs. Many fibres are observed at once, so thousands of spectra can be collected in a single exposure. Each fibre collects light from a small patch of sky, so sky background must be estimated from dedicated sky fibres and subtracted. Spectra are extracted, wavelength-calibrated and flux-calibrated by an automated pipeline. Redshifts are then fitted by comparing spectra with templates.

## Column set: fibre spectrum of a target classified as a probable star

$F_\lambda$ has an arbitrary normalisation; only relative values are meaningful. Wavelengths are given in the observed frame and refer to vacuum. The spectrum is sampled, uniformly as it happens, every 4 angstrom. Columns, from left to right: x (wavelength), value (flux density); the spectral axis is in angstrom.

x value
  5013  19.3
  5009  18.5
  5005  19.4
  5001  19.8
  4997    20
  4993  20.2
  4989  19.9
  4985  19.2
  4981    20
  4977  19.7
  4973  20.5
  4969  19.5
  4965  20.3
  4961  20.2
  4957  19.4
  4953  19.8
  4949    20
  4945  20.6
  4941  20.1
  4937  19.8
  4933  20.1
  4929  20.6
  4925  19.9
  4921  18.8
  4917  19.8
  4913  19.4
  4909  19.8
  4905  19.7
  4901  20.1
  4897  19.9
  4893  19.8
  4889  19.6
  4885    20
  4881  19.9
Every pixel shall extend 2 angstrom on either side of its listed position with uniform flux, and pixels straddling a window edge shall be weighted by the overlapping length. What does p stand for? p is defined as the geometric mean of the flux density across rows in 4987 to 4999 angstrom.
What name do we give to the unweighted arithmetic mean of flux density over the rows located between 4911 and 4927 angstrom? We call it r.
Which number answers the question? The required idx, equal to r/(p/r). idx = 18.9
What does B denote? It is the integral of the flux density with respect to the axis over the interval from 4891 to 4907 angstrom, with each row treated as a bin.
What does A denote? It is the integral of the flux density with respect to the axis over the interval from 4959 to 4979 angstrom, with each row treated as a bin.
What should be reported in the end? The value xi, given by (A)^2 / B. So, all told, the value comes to 505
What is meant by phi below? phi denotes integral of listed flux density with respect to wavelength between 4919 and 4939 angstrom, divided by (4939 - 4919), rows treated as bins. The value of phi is 19.8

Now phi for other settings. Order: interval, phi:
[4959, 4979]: 20.0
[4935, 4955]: 20.1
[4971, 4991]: 19.9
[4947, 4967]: 19.9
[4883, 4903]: 19.9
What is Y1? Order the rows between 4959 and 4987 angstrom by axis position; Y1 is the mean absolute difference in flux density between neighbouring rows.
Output 0.63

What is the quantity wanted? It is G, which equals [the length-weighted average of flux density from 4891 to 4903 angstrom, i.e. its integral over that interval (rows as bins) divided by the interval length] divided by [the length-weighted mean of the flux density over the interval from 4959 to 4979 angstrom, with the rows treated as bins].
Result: 0.99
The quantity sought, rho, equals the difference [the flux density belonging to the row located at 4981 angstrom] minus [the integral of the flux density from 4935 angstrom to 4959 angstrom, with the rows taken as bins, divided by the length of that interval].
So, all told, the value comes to 0.05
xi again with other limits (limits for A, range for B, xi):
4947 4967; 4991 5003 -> 663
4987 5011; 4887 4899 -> 936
